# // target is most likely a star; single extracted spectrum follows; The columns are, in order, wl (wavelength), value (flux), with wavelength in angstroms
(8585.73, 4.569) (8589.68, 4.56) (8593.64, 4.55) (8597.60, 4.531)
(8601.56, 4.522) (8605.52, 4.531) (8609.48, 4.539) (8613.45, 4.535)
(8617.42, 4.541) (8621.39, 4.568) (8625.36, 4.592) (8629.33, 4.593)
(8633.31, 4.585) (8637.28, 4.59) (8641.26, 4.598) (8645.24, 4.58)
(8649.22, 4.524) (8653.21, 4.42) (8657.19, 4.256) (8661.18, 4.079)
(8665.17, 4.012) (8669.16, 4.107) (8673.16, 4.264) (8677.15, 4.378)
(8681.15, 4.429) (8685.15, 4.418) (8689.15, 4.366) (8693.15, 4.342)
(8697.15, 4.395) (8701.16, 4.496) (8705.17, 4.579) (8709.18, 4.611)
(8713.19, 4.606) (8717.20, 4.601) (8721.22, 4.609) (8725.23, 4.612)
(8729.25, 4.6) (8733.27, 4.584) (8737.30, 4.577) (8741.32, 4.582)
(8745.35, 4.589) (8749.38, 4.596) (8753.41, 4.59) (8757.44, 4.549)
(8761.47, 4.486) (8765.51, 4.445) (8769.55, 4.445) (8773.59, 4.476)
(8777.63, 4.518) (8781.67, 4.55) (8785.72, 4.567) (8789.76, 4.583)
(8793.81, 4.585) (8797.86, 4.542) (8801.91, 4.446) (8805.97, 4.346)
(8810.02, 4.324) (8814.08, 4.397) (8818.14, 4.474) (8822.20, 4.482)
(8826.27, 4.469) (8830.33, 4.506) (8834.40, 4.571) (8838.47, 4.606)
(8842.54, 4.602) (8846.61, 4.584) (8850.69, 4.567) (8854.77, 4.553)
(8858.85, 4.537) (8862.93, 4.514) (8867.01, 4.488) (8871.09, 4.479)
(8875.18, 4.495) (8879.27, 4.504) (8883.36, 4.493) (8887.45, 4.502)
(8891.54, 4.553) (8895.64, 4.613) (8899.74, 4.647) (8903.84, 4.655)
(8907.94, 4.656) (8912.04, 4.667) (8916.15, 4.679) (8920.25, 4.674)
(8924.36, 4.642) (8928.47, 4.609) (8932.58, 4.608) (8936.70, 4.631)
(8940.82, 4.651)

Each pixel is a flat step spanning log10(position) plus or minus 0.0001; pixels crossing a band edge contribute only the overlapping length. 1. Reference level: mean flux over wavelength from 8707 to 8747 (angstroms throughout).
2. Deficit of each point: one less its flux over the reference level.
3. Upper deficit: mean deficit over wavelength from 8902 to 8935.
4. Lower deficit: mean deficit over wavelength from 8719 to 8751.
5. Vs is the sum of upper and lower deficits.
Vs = -0.01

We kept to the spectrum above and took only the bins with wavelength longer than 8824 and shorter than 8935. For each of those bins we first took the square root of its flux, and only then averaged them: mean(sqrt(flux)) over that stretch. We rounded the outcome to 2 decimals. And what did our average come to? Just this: 2.14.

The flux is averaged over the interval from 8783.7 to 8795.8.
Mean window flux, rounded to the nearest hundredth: 4.58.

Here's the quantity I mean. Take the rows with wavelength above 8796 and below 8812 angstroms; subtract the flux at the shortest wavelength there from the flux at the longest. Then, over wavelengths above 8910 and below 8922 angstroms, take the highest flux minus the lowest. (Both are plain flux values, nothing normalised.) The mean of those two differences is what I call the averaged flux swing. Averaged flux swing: -0.10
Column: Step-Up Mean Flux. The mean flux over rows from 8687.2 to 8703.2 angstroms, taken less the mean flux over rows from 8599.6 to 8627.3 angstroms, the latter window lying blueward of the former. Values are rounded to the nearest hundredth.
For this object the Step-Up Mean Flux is -0.15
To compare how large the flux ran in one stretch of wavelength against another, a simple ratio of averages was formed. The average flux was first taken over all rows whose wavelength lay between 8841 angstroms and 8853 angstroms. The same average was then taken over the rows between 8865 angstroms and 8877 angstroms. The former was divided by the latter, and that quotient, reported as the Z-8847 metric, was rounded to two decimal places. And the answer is 1.02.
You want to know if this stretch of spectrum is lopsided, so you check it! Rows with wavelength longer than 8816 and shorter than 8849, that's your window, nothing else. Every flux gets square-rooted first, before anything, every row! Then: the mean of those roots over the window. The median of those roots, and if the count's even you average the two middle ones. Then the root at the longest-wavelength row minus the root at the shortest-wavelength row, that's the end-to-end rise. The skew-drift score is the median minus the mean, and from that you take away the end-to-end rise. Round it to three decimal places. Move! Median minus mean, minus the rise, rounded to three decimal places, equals -0.025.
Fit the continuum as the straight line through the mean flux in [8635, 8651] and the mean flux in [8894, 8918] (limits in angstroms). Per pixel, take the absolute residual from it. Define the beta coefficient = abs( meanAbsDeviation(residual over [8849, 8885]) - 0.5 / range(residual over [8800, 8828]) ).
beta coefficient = 3.2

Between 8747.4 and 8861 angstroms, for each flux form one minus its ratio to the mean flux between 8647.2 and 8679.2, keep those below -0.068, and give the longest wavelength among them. 8854.77 angstroms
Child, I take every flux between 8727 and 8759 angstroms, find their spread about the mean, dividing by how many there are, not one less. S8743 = 0.01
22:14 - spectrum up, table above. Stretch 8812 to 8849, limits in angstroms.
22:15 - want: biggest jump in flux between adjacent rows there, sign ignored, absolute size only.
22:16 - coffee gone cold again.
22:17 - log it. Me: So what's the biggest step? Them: 0.08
